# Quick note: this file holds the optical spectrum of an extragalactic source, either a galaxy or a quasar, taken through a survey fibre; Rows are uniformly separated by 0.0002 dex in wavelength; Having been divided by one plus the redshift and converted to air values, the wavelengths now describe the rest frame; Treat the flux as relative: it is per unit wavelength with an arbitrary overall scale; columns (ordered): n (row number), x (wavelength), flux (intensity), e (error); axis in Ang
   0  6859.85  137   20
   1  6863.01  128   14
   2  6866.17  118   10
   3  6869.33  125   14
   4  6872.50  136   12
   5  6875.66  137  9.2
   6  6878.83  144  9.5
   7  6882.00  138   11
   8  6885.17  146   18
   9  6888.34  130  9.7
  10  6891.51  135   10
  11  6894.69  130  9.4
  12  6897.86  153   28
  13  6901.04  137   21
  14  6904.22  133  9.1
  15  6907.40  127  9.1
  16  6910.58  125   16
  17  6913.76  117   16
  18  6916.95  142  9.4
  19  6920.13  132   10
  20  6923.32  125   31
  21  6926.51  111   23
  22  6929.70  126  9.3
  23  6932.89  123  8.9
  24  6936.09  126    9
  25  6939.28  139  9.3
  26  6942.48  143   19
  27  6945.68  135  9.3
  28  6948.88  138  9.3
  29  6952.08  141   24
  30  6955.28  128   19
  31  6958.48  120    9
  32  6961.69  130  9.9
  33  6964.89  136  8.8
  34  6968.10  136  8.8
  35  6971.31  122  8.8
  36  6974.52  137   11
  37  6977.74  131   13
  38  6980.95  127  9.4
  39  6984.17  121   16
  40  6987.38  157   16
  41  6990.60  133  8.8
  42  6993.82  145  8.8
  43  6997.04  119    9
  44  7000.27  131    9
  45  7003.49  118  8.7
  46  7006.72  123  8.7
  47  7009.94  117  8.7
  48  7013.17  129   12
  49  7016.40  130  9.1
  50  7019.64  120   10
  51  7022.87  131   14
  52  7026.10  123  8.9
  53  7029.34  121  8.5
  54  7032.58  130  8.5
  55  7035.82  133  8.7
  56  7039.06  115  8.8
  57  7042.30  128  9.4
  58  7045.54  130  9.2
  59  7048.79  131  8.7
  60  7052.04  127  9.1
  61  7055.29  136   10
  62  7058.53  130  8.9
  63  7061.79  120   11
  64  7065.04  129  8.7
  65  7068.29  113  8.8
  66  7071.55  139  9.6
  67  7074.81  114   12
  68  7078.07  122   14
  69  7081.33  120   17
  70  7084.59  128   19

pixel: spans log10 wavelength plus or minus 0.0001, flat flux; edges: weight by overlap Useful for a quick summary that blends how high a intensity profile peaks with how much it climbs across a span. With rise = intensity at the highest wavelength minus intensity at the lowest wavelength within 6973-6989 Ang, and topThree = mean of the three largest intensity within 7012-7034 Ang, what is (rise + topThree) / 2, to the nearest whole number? 75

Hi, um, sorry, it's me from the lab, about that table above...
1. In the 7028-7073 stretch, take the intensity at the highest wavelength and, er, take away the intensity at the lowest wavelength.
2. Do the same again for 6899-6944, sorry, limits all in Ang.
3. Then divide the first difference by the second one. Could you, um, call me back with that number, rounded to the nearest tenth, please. 3.0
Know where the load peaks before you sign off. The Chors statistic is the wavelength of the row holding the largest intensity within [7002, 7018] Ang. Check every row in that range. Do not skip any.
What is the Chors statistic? 7016.40 Ang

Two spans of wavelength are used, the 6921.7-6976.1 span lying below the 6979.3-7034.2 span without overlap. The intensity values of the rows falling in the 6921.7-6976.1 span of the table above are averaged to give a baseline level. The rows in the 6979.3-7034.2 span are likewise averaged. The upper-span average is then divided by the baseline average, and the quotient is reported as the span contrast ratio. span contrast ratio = 0.981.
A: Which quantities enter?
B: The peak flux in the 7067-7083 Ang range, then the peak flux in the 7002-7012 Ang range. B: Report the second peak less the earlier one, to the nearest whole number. -16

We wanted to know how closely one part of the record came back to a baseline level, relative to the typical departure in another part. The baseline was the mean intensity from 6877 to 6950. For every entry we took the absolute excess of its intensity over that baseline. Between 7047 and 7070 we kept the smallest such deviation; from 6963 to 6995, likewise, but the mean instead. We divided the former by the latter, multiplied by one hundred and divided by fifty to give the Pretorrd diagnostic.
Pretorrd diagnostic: 0.47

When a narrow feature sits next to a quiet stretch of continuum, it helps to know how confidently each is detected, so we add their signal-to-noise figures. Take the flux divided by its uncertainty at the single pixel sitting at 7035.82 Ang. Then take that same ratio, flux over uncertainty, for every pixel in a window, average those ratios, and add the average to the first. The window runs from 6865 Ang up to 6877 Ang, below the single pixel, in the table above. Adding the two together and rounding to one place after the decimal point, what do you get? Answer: 27.0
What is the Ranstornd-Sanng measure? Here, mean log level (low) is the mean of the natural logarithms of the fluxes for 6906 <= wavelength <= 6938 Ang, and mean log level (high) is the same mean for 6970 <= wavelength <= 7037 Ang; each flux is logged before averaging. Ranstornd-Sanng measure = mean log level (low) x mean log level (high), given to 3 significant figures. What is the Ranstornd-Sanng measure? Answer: 23.4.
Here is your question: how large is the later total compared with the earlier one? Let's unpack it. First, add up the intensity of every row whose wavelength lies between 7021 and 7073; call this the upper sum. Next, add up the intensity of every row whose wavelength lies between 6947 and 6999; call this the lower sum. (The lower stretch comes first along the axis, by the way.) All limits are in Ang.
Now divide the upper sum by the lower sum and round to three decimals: 0.960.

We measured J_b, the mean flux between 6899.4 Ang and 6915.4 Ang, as 128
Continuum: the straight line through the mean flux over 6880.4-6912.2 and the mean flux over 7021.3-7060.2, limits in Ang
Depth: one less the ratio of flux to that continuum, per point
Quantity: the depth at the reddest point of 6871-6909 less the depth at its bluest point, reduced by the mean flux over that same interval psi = -137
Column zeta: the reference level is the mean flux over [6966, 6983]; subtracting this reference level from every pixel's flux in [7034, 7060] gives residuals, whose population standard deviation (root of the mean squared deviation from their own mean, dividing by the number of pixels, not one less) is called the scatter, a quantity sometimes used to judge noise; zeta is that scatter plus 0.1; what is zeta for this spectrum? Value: 5.9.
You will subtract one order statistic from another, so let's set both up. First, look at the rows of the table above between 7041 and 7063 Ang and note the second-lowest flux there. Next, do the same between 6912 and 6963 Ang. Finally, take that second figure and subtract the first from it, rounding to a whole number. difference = -10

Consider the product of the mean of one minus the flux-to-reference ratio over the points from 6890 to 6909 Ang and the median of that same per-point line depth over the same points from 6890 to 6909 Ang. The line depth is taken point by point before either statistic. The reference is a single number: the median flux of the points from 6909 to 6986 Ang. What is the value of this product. 0.0021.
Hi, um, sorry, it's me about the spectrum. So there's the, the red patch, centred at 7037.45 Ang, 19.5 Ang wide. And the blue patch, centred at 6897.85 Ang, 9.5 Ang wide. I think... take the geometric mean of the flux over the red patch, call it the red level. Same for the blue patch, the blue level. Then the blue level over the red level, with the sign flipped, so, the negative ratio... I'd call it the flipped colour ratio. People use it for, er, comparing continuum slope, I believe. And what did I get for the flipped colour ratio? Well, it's -1.11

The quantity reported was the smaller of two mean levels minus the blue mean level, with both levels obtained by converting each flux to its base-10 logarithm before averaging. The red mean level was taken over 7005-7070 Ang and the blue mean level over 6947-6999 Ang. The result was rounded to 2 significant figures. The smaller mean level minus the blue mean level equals -0.022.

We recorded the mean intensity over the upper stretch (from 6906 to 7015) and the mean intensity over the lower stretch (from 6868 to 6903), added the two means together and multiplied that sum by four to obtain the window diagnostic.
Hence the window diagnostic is 1068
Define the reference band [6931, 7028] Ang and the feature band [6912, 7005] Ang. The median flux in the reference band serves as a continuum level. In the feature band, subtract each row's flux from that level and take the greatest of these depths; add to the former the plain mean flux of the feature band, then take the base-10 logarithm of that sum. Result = 2.18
